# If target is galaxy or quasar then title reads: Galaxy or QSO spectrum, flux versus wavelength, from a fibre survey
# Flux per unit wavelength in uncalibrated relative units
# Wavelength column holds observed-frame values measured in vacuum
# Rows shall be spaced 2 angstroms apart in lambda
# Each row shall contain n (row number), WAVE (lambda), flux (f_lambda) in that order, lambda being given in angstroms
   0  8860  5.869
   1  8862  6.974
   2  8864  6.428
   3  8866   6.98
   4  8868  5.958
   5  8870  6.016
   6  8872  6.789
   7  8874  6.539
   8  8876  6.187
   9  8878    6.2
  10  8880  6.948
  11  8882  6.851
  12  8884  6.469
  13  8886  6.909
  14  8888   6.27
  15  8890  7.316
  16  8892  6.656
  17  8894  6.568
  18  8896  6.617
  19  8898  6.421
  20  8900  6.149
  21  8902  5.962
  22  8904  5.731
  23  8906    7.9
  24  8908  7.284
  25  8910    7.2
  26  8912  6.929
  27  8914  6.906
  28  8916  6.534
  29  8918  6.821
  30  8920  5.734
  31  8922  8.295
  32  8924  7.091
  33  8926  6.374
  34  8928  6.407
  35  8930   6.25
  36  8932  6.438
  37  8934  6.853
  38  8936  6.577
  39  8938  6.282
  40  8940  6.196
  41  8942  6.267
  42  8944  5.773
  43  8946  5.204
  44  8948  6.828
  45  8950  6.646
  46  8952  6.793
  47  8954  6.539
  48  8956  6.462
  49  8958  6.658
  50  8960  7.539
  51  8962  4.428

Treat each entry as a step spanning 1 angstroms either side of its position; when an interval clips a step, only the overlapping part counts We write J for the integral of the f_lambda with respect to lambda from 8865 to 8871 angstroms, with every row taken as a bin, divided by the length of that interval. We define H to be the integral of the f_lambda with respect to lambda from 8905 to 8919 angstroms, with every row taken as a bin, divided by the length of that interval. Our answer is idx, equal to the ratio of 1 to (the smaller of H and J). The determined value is 0.158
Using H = 7.1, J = 6.32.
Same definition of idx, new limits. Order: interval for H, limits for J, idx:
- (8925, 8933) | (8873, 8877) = 0.157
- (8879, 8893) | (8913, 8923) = 0.148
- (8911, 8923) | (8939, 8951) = 0.163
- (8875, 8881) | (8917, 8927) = 0.155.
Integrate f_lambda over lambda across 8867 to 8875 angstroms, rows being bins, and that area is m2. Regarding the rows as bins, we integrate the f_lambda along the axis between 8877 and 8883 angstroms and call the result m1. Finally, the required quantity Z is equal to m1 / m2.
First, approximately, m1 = 40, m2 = 51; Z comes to 0.8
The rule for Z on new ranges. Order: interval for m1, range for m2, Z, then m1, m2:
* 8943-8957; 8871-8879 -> 1.7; 88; 51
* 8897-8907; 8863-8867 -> 2.4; 64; 27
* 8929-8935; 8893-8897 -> 1.5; 39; 26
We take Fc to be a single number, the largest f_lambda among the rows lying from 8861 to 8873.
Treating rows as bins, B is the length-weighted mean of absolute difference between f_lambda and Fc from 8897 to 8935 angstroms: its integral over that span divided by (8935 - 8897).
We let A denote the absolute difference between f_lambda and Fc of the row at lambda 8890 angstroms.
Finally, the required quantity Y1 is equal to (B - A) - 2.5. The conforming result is -2.3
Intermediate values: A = 0.34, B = 0.583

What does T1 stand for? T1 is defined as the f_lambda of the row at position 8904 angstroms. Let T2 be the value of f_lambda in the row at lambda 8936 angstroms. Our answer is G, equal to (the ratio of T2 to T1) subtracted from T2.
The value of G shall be 5.43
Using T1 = 5.731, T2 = 6.577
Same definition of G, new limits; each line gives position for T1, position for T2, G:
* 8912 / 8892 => 5.70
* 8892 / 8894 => 5.58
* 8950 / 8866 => 5.93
